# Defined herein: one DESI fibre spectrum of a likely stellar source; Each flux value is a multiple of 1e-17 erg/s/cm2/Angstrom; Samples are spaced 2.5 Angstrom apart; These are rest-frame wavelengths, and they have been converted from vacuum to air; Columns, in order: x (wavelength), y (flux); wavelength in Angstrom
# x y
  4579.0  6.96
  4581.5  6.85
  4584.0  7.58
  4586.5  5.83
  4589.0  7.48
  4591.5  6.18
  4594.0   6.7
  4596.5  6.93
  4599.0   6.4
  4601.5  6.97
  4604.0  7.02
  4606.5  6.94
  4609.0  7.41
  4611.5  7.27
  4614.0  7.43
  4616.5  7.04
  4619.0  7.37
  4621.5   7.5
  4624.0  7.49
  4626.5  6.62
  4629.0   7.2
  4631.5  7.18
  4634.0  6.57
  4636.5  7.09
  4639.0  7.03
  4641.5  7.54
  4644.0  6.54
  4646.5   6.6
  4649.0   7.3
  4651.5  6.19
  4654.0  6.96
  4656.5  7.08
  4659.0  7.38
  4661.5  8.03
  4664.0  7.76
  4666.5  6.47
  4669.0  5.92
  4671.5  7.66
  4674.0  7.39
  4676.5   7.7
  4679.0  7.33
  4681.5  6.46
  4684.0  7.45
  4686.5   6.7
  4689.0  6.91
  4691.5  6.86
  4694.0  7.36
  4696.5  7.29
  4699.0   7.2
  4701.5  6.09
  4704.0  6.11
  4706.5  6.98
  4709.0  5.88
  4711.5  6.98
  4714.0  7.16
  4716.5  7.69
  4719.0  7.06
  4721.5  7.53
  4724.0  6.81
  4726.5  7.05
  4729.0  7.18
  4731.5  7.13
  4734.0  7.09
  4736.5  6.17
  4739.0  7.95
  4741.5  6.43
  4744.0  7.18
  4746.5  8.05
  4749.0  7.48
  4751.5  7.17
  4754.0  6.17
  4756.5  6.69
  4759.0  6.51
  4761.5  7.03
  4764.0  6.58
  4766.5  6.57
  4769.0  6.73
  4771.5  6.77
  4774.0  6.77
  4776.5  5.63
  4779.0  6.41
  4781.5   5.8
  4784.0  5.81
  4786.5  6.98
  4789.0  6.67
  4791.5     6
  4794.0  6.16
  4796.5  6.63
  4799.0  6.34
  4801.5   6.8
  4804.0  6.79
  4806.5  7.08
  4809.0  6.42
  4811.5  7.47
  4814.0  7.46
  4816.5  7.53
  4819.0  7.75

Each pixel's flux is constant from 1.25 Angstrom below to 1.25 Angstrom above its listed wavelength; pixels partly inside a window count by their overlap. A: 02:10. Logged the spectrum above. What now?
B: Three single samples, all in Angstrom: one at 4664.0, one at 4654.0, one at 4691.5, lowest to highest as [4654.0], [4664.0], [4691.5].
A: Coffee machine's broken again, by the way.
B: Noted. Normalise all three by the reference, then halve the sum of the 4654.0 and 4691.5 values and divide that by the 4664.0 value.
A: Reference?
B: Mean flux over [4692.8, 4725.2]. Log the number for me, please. 0.89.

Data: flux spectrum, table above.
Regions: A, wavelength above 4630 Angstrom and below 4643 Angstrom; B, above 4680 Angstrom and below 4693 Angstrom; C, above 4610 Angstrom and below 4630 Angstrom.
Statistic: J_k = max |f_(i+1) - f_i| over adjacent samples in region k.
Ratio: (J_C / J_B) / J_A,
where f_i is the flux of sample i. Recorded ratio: 1.44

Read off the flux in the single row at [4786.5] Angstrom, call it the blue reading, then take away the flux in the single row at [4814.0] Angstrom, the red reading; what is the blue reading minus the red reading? -0.5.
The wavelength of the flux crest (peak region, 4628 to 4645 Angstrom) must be 4641.5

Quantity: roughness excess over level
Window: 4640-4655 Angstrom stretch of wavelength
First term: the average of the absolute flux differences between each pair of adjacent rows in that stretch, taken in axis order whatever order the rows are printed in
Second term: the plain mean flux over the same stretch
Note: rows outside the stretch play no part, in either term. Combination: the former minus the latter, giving -6.13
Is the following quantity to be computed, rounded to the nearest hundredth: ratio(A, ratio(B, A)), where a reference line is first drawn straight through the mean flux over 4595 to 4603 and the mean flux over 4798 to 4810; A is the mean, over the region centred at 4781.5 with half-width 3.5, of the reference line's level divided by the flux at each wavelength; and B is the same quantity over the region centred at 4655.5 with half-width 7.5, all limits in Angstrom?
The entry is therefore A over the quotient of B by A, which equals 1.32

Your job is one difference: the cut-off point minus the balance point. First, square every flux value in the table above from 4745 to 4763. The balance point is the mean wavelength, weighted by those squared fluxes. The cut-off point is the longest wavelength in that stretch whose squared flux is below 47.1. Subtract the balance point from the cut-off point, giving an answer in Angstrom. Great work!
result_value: 5.6 Angstrom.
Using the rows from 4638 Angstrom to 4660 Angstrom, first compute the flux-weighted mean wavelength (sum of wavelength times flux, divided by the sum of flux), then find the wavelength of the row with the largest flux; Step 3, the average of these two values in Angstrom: 4645.3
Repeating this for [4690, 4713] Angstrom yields 4697.6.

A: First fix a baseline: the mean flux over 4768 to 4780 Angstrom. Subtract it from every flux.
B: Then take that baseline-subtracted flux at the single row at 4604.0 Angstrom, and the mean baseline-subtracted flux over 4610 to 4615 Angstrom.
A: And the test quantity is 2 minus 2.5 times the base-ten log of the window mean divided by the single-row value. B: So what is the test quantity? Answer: 1.5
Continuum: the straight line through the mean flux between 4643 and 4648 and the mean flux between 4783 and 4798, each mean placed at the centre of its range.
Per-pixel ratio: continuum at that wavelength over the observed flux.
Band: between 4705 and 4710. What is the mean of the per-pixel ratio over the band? 1.02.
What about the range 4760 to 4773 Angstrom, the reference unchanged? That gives 0.95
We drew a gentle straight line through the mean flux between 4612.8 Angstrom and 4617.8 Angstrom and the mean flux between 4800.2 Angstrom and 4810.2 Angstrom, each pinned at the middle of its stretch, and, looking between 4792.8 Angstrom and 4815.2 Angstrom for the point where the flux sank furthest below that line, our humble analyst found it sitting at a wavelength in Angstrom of 4794.0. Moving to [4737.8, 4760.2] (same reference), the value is 4754.0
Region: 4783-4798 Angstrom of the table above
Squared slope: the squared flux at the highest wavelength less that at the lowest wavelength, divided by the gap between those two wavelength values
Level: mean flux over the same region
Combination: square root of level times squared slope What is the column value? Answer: 2.3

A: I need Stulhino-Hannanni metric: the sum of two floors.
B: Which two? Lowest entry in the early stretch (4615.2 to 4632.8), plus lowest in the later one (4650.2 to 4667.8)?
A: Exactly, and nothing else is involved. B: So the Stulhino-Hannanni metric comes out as 12.8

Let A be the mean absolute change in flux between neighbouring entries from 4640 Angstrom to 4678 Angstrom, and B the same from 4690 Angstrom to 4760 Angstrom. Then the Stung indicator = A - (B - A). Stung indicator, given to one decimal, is 0.7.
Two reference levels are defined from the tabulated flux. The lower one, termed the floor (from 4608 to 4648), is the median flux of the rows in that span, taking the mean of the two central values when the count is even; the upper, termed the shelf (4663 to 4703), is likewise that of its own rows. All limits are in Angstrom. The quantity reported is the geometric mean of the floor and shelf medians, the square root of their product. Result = 7.22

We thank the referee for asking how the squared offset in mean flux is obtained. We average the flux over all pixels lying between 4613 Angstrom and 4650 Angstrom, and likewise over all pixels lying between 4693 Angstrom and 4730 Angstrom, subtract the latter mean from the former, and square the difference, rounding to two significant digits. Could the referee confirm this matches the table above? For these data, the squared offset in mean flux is 0.020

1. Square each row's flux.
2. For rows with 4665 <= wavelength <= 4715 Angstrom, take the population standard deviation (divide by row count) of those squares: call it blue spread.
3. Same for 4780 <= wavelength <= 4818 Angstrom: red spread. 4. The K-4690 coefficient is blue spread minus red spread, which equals 0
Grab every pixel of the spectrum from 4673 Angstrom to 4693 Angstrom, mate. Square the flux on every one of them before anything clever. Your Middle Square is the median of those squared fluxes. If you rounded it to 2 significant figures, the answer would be 51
